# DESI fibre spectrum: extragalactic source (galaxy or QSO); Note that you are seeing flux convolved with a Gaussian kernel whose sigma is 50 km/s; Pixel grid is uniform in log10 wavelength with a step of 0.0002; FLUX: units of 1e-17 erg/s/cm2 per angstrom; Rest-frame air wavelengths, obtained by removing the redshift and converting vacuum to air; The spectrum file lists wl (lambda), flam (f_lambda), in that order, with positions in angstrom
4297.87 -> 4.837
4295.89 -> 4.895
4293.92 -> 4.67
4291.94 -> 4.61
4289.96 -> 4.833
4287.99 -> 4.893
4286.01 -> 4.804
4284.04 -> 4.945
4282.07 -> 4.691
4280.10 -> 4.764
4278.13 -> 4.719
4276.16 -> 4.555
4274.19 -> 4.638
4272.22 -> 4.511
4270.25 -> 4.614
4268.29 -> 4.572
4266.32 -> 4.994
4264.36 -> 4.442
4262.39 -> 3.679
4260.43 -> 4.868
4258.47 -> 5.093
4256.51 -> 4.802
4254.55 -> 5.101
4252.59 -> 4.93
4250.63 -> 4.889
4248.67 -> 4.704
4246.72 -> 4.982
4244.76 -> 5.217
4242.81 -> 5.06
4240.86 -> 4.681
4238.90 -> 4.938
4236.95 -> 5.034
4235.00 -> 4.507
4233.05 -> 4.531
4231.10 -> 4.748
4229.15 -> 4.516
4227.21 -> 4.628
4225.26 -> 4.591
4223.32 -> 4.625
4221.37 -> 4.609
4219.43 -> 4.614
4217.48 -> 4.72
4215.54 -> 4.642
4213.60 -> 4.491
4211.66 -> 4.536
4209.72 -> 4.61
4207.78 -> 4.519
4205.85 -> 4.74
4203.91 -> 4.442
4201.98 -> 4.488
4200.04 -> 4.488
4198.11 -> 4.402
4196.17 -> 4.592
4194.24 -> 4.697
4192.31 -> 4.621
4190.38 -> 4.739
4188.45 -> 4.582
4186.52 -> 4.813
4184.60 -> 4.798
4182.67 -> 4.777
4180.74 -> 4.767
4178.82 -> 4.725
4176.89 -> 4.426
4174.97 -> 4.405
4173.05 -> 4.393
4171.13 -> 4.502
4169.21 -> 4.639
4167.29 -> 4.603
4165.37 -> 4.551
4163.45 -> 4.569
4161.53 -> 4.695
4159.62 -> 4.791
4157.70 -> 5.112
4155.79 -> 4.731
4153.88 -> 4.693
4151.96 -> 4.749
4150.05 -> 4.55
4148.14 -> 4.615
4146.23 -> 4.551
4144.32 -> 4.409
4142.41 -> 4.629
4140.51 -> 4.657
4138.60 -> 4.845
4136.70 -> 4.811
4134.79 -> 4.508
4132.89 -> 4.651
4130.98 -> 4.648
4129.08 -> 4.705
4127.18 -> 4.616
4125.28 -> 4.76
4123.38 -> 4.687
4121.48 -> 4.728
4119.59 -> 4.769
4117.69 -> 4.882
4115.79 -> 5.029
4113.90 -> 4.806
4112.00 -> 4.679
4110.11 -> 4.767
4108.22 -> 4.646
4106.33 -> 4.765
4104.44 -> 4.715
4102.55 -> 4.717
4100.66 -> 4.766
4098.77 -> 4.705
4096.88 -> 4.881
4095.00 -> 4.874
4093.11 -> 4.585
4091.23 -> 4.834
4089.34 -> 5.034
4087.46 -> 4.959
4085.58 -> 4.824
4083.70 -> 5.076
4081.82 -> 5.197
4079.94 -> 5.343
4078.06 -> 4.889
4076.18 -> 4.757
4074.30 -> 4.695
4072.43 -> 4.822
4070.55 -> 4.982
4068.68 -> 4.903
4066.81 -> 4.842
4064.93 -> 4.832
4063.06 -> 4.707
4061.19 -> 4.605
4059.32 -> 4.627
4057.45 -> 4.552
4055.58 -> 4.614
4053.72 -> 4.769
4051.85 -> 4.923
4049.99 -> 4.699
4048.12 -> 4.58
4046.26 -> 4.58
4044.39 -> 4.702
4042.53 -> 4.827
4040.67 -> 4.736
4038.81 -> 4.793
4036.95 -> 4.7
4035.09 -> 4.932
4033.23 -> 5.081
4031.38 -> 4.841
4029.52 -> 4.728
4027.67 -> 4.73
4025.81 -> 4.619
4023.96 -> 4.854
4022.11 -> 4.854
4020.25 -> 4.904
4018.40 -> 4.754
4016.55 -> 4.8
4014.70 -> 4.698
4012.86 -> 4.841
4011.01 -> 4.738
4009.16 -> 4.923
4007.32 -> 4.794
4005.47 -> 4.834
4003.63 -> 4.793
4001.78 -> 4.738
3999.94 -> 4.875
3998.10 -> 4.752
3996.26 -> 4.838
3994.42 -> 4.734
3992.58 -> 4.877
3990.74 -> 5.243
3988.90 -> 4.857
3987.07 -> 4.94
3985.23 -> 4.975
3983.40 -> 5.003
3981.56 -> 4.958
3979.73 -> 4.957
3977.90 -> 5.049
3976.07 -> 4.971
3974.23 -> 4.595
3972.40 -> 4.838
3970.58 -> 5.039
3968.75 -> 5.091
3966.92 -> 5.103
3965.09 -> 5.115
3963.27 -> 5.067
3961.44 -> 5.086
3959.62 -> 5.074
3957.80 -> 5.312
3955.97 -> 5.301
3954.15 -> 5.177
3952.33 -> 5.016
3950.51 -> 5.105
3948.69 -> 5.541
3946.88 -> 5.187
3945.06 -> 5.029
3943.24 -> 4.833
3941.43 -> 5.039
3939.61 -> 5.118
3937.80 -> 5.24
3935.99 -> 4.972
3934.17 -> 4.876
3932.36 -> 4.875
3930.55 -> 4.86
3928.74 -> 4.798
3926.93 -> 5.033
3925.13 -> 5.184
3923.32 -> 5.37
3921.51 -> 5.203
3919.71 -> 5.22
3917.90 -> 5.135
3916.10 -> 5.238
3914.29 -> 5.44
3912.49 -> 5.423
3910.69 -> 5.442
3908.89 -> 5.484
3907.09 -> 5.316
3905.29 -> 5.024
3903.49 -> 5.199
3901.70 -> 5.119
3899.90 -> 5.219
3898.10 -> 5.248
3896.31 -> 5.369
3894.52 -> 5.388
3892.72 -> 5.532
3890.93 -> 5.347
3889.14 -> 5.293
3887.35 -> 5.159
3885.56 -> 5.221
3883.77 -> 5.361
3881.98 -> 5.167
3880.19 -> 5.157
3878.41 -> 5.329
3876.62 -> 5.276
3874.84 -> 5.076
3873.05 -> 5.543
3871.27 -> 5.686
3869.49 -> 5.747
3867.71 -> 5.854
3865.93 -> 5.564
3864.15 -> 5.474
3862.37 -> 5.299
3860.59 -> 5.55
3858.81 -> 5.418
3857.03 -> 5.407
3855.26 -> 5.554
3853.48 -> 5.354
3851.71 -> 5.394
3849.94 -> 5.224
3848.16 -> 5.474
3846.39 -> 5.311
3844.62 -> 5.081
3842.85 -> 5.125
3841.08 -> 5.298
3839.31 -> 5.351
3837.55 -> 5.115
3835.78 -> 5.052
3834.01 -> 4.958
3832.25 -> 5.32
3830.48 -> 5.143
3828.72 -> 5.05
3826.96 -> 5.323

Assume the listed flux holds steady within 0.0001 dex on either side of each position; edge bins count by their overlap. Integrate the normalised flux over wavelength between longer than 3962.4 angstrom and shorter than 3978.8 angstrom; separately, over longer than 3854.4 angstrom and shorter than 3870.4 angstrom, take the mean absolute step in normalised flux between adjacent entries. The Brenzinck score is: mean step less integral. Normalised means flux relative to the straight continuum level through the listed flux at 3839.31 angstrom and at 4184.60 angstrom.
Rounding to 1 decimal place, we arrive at -15.9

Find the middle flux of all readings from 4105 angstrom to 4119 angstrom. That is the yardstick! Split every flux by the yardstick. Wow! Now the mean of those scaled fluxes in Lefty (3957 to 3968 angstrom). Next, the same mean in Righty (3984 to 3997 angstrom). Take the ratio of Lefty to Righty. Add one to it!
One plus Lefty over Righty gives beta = 2.04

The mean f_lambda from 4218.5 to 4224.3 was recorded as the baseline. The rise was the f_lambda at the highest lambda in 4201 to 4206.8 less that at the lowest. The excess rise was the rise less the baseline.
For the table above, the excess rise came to -4.4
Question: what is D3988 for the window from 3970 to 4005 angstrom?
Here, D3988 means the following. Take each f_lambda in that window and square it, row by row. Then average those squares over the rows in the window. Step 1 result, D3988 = 24.0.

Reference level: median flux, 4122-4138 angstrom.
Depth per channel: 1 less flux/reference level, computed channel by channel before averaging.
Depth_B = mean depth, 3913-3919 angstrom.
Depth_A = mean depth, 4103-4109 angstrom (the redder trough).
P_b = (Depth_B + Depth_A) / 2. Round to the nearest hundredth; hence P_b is -0.07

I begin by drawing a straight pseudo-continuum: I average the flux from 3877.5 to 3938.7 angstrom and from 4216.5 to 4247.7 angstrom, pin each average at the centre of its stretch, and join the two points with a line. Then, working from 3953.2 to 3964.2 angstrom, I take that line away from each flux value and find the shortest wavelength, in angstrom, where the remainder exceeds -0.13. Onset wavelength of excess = 3954.15 angstrom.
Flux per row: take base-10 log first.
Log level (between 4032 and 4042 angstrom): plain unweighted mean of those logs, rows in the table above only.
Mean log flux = 0.69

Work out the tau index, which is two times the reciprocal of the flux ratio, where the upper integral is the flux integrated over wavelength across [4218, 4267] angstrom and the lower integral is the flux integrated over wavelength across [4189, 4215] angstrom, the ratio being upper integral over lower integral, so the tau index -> 1.0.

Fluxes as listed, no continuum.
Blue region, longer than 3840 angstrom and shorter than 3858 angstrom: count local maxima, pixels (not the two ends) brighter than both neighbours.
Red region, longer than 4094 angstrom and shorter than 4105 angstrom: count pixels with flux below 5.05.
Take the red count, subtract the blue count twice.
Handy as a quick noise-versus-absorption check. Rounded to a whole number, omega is 0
